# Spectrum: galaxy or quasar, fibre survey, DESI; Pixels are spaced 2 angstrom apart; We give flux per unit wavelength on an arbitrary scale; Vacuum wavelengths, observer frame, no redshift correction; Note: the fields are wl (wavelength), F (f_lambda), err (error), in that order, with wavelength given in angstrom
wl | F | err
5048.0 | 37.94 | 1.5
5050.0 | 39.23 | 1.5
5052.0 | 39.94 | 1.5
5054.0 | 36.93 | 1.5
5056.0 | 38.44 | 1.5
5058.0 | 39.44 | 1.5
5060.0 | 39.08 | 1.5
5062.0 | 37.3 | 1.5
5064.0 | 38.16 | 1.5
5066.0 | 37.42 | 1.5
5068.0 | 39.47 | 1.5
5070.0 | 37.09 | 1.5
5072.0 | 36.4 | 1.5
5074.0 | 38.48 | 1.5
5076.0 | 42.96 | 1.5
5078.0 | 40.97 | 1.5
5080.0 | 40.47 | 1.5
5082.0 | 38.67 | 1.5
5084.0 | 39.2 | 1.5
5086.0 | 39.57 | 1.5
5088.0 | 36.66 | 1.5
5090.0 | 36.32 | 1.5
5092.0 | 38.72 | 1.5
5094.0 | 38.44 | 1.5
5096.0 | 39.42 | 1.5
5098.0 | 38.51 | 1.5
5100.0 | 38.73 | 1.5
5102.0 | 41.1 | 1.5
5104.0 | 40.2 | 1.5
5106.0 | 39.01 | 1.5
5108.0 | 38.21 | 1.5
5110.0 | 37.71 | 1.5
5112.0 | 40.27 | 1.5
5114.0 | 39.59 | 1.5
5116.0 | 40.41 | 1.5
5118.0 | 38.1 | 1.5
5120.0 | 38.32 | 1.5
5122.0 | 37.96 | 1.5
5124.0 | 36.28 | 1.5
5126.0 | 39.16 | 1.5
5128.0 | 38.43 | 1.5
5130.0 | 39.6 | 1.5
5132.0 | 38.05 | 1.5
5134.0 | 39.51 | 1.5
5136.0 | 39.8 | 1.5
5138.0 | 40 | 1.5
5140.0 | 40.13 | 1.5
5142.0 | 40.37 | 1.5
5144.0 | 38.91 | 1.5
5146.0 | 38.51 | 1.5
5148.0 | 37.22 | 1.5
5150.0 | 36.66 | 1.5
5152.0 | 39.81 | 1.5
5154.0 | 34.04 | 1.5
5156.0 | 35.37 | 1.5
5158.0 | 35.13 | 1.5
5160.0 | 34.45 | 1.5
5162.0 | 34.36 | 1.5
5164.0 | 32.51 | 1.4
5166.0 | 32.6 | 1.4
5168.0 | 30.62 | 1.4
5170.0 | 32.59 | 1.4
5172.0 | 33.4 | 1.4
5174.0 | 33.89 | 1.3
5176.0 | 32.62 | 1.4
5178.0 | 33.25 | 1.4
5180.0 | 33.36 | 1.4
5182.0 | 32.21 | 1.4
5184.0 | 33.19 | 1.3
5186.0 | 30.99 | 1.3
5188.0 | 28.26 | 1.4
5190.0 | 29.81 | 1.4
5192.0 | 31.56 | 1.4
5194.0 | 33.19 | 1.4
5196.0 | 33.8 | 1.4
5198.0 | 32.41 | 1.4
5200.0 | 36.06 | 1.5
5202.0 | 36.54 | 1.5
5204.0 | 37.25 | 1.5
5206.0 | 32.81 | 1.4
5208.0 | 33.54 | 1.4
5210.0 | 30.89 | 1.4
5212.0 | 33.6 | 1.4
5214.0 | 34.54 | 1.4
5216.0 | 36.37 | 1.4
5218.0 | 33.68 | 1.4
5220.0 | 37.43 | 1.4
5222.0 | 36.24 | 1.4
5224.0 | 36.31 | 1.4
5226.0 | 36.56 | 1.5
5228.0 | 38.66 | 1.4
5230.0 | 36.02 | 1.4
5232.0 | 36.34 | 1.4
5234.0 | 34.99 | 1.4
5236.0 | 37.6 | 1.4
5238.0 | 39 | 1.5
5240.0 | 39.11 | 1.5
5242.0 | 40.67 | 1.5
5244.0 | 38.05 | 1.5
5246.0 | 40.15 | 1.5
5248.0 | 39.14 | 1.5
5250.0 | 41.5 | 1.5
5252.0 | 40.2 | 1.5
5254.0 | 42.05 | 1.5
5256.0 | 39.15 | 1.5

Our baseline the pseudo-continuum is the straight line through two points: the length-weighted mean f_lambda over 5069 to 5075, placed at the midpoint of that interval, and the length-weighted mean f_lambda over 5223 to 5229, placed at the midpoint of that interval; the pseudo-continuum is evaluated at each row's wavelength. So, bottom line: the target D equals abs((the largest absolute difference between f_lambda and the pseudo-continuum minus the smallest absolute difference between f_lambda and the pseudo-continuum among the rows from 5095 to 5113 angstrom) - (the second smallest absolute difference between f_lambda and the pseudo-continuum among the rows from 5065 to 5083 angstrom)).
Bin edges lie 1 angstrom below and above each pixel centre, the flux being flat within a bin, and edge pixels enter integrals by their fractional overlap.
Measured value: 3.15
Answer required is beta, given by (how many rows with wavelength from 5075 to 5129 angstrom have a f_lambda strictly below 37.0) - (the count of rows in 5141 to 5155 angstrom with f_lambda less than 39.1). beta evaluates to -2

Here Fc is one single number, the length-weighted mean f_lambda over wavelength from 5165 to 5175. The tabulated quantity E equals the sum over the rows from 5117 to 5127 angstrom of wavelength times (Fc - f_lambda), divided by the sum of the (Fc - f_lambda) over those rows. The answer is 5122.0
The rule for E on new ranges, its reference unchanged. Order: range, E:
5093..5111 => 5101.9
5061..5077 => 5069.8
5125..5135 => 5130.0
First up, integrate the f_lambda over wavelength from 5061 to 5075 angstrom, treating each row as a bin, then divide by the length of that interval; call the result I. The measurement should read 38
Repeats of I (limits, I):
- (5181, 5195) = 31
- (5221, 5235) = 36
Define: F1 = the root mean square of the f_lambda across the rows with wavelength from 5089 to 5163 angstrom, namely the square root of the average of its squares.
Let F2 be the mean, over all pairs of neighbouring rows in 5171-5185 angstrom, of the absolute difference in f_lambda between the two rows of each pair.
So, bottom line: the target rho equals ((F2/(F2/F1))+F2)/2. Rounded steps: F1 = 38.3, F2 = 0.8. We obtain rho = 19.6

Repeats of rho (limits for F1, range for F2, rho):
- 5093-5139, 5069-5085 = 20.4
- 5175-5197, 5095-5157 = 16.7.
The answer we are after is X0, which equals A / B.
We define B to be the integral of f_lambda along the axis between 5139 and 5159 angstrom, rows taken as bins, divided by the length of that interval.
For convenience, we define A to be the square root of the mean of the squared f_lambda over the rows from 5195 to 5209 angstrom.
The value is 0.92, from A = 34.7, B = 37.6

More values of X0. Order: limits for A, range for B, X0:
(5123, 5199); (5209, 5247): 0.96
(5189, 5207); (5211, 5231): 0.94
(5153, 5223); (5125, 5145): 0.85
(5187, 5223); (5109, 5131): 0.87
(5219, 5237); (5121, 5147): 0.94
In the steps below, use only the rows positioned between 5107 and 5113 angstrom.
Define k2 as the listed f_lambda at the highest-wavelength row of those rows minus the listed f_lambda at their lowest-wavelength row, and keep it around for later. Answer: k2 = 2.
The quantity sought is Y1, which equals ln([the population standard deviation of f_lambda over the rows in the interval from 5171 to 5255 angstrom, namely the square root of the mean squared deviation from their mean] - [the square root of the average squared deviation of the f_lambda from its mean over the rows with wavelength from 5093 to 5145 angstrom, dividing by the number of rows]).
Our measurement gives 0.8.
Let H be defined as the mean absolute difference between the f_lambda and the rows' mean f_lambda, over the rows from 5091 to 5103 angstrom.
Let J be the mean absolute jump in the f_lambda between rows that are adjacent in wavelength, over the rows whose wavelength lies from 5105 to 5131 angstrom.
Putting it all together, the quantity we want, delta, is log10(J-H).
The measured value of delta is -0.31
